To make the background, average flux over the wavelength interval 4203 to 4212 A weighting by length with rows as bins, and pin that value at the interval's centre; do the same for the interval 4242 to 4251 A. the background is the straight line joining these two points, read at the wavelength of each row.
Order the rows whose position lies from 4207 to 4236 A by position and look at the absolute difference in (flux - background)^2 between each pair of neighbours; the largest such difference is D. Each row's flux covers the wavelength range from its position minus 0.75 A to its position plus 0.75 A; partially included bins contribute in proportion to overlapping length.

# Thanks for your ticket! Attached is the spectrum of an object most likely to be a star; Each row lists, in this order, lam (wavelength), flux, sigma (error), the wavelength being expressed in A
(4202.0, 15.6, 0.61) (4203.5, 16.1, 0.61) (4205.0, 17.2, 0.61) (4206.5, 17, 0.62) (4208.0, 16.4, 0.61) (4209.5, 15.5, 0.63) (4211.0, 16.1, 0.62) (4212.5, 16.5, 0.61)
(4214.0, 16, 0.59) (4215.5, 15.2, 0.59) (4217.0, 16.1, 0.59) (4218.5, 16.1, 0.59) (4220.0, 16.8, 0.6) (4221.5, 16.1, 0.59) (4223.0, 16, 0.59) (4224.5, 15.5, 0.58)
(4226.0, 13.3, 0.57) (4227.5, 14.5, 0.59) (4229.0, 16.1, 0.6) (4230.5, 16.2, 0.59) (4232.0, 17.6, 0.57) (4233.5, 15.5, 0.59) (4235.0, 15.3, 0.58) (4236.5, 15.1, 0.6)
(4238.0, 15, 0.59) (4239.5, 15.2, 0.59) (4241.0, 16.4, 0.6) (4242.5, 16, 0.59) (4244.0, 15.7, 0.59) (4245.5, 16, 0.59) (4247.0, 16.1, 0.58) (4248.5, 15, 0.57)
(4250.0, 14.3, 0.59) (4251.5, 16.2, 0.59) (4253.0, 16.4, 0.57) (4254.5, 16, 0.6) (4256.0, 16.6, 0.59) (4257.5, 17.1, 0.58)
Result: 6.9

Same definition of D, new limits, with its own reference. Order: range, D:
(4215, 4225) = 1.0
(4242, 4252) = 1.1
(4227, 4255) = 3.0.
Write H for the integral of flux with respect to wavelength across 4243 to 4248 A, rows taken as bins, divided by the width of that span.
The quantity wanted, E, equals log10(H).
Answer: 1.20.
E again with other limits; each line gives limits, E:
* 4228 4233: 1.22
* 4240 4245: 1.20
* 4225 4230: 1.17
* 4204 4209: 1.22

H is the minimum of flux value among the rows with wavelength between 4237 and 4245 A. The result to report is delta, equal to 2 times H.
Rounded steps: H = 15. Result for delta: 30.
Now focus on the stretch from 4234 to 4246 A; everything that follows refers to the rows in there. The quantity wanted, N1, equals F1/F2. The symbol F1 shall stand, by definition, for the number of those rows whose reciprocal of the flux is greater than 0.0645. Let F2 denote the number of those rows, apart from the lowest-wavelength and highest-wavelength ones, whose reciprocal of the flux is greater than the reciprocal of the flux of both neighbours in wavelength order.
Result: 2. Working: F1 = 4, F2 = 2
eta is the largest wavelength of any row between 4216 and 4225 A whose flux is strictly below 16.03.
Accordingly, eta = 4224.5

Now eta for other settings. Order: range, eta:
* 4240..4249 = 4248.5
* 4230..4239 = 4238.0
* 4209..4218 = 4215.5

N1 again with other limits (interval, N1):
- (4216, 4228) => 3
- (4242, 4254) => 1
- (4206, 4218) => 1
